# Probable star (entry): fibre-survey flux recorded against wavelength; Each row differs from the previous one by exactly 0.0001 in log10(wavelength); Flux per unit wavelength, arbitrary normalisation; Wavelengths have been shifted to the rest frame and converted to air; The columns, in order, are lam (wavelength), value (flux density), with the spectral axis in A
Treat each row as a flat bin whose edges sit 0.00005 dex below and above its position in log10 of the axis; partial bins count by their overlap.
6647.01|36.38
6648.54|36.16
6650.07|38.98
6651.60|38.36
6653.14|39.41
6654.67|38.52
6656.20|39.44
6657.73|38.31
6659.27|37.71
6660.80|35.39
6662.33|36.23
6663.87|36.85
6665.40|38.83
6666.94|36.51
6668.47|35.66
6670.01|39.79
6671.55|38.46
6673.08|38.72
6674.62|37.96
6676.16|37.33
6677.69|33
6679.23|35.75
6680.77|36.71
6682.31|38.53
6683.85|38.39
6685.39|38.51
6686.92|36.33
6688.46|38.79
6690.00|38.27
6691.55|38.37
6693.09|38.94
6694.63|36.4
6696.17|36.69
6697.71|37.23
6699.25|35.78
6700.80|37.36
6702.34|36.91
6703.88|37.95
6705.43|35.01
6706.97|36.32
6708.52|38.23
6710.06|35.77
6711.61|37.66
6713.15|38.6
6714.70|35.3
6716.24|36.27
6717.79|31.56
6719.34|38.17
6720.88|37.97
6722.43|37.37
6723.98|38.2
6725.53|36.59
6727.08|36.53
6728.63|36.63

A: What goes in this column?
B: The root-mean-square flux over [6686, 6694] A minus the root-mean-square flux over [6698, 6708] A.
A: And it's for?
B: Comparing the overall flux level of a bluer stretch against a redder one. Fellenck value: 1.6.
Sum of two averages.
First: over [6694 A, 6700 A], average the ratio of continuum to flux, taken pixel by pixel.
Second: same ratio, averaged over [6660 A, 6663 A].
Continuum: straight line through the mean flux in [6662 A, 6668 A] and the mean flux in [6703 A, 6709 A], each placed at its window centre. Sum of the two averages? 2.05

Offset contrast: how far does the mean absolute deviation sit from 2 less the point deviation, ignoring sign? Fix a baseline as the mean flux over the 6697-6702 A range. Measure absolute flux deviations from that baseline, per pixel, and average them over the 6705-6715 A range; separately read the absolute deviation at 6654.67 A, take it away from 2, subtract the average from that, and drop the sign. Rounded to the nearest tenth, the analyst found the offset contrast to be 1.0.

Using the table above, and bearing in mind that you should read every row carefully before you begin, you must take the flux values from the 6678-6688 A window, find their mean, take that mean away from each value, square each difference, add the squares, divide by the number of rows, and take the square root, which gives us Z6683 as 1.14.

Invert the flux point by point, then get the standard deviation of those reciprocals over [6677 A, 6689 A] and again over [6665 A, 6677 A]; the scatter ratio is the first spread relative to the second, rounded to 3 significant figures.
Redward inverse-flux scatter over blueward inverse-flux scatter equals 1.62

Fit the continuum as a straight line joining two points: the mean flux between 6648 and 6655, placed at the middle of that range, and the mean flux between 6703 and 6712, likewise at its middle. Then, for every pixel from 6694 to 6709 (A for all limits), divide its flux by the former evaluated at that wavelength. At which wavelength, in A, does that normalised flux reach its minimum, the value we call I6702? 6705.43 A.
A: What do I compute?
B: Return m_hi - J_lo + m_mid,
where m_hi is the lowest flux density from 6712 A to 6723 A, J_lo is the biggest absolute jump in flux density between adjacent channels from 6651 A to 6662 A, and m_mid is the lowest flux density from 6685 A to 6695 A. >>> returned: 65.6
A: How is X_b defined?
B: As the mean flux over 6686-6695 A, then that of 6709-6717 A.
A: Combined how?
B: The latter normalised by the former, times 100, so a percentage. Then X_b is 97.0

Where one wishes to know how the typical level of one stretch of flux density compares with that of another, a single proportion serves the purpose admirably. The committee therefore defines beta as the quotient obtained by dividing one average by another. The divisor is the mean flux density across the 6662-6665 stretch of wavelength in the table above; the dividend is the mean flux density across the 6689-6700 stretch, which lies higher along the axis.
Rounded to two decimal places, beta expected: 1.02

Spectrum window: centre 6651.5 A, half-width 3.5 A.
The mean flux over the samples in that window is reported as 38.3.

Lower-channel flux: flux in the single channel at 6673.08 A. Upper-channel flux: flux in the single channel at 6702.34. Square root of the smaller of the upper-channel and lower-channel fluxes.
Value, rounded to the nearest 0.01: 6.08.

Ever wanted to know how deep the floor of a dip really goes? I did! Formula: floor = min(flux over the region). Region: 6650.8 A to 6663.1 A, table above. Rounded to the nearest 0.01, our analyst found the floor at 35.39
